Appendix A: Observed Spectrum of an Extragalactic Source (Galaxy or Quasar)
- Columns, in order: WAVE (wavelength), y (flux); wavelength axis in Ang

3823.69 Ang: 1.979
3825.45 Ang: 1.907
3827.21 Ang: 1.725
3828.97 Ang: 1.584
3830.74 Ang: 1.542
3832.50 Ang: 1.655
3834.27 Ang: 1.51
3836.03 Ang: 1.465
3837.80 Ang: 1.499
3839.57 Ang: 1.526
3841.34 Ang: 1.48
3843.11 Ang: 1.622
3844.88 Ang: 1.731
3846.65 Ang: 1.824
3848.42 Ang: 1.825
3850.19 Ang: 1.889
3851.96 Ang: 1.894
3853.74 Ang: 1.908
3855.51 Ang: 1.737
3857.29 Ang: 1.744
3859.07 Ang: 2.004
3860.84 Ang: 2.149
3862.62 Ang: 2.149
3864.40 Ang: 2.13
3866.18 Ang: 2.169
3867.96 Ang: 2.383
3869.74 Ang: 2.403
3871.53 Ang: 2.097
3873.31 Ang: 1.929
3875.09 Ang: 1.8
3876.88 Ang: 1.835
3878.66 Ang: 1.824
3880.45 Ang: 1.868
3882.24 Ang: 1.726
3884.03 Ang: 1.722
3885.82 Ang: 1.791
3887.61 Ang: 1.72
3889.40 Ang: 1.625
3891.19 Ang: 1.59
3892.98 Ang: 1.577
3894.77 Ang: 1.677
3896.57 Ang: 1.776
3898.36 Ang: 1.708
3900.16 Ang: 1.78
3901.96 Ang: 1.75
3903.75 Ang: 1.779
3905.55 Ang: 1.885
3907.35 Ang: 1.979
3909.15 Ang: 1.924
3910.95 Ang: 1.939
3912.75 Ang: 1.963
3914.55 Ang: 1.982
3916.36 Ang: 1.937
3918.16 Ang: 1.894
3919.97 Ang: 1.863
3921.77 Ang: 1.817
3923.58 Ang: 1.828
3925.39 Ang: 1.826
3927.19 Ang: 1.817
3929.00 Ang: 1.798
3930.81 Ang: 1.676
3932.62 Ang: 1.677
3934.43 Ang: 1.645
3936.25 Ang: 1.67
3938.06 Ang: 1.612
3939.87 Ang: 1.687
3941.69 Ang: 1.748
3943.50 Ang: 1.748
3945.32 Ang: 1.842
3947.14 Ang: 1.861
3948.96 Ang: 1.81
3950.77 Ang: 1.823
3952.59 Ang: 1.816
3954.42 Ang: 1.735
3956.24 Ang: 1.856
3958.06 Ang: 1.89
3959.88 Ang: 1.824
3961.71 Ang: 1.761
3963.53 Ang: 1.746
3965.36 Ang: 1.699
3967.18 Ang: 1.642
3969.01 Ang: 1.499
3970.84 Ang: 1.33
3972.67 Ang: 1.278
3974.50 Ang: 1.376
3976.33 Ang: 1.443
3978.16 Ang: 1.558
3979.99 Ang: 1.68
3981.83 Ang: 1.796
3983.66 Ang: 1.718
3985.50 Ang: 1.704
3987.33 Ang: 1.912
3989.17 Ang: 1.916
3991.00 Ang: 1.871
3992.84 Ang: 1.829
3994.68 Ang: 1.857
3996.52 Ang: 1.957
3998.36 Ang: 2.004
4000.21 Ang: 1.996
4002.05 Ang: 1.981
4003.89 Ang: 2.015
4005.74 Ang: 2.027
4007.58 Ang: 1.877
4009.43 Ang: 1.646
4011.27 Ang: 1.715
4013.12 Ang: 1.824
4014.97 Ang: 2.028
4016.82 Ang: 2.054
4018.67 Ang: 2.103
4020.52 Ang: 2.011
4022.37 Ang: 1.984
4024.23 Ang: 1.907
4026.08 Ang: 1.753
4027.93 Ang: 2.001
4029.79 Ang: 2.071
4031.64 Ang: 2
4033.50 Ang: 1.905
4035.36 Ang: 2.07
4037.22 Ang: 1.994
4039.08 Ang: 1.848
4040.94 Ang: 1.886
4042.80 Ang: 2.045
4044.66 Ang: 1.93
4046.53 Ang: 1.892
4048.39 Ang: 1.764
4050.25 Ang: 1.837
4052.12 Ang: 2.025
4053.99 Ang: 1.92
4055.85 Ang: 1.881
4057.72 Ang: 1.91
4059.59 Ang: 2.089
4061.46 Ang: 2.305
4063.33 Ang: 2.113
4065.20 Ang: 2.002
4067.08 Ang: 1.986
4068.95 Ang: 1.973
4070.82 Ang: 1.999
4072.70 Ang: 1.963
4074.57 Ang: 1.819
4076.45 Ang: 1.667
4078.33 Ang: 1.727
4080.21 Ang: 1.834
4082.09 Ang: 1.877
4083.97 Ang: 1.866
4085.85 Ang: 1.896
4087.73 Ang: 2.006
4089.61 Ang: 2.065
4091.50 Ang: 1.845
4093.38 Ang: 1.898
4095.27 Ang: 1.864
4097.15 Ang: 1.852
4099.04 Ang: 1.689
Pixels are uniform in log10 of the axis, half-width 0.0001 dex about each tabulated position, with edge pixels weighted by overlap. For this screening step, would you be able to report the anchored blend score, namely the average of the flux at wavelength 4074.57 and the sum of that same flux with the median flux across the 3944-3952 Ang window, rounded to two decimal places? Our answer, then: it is 2.74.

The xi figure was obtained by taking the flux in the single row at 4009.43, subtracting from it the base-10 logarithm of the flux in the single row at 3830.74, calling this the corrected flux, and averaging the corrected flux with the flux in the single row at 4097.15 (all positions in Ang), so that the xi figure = 1.65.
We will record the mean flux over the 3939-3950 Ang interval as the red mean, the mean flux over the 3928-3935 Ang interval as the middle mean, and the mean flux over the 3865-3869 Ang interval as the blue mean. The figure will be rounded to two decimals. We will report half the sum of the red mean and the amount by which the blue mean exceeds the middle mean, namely 1.18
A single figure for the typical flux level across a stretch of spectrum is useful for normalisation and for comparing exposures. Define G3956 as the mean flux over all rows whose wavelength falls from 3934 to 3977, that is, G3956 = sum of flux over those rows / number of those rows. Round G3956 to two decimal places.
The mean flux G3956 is 1.68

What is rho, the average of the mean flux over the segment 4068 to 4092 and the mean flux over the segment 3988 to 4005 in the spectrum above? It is 1.91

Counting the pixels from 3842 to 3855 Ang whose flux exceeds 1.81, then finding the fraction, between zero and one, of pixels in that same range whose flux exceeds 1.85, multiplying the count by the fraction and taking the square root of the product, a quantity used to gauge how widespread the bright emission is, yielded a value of 1.5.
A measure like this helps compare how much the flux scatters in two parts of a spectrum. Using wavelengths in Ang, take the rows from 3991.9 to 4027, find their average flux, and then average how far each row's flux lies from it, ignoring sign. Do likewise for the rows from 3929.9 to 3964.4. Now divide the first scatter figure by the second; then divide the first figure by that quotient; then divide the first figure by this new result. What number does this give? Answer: 1.52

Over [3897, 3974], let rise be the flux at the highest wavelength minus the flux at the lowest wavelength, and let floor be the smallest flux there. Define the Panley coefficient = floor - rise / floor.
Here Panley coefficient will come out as 1.6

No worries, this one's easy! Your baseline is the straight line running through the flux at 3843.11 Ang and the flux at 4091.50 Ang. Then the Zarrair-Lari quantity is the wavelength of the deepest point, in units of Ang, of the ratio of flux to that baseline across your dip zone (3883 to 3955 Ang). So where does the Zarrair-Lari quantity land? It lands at 3938.06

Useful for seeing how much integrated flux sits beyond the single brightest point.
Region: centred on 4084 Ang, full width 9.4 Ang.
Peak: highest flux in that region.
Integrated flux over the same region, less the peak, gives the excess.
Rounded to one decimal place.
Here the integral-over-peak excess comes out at 15.8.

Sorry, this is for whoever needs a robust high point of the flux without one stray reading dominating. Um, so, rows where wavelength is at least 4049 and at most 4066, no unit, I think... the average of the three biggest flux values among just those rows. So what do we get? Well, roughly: 2.17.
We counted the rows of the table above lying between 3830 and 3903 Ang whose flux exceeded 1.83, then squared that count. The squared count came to 196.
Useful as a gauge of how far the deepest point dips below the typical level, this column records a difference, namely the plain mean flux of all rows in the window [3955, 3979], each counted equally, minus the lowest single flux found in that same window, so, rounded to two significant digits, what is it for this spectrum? 0.33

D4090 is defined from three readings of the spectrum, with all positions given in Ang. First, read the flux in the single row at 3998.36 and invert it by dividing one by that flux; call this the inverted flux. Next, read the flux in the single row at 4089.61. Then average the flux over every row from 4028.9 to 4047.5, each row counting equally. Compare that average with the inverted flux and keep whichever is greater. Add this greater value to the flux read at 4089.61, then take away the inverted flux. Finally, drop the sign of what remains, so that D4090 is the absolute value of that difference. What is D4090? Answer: 3.53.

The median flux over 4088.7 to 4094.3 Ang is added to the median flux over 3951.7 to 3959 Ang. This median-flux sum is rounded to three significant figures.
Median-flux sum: 3.73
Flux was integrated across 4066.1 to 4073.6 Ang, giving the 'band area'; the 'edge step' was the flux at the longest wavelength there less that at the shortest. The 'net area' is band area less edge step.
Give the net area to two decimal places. 14.87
